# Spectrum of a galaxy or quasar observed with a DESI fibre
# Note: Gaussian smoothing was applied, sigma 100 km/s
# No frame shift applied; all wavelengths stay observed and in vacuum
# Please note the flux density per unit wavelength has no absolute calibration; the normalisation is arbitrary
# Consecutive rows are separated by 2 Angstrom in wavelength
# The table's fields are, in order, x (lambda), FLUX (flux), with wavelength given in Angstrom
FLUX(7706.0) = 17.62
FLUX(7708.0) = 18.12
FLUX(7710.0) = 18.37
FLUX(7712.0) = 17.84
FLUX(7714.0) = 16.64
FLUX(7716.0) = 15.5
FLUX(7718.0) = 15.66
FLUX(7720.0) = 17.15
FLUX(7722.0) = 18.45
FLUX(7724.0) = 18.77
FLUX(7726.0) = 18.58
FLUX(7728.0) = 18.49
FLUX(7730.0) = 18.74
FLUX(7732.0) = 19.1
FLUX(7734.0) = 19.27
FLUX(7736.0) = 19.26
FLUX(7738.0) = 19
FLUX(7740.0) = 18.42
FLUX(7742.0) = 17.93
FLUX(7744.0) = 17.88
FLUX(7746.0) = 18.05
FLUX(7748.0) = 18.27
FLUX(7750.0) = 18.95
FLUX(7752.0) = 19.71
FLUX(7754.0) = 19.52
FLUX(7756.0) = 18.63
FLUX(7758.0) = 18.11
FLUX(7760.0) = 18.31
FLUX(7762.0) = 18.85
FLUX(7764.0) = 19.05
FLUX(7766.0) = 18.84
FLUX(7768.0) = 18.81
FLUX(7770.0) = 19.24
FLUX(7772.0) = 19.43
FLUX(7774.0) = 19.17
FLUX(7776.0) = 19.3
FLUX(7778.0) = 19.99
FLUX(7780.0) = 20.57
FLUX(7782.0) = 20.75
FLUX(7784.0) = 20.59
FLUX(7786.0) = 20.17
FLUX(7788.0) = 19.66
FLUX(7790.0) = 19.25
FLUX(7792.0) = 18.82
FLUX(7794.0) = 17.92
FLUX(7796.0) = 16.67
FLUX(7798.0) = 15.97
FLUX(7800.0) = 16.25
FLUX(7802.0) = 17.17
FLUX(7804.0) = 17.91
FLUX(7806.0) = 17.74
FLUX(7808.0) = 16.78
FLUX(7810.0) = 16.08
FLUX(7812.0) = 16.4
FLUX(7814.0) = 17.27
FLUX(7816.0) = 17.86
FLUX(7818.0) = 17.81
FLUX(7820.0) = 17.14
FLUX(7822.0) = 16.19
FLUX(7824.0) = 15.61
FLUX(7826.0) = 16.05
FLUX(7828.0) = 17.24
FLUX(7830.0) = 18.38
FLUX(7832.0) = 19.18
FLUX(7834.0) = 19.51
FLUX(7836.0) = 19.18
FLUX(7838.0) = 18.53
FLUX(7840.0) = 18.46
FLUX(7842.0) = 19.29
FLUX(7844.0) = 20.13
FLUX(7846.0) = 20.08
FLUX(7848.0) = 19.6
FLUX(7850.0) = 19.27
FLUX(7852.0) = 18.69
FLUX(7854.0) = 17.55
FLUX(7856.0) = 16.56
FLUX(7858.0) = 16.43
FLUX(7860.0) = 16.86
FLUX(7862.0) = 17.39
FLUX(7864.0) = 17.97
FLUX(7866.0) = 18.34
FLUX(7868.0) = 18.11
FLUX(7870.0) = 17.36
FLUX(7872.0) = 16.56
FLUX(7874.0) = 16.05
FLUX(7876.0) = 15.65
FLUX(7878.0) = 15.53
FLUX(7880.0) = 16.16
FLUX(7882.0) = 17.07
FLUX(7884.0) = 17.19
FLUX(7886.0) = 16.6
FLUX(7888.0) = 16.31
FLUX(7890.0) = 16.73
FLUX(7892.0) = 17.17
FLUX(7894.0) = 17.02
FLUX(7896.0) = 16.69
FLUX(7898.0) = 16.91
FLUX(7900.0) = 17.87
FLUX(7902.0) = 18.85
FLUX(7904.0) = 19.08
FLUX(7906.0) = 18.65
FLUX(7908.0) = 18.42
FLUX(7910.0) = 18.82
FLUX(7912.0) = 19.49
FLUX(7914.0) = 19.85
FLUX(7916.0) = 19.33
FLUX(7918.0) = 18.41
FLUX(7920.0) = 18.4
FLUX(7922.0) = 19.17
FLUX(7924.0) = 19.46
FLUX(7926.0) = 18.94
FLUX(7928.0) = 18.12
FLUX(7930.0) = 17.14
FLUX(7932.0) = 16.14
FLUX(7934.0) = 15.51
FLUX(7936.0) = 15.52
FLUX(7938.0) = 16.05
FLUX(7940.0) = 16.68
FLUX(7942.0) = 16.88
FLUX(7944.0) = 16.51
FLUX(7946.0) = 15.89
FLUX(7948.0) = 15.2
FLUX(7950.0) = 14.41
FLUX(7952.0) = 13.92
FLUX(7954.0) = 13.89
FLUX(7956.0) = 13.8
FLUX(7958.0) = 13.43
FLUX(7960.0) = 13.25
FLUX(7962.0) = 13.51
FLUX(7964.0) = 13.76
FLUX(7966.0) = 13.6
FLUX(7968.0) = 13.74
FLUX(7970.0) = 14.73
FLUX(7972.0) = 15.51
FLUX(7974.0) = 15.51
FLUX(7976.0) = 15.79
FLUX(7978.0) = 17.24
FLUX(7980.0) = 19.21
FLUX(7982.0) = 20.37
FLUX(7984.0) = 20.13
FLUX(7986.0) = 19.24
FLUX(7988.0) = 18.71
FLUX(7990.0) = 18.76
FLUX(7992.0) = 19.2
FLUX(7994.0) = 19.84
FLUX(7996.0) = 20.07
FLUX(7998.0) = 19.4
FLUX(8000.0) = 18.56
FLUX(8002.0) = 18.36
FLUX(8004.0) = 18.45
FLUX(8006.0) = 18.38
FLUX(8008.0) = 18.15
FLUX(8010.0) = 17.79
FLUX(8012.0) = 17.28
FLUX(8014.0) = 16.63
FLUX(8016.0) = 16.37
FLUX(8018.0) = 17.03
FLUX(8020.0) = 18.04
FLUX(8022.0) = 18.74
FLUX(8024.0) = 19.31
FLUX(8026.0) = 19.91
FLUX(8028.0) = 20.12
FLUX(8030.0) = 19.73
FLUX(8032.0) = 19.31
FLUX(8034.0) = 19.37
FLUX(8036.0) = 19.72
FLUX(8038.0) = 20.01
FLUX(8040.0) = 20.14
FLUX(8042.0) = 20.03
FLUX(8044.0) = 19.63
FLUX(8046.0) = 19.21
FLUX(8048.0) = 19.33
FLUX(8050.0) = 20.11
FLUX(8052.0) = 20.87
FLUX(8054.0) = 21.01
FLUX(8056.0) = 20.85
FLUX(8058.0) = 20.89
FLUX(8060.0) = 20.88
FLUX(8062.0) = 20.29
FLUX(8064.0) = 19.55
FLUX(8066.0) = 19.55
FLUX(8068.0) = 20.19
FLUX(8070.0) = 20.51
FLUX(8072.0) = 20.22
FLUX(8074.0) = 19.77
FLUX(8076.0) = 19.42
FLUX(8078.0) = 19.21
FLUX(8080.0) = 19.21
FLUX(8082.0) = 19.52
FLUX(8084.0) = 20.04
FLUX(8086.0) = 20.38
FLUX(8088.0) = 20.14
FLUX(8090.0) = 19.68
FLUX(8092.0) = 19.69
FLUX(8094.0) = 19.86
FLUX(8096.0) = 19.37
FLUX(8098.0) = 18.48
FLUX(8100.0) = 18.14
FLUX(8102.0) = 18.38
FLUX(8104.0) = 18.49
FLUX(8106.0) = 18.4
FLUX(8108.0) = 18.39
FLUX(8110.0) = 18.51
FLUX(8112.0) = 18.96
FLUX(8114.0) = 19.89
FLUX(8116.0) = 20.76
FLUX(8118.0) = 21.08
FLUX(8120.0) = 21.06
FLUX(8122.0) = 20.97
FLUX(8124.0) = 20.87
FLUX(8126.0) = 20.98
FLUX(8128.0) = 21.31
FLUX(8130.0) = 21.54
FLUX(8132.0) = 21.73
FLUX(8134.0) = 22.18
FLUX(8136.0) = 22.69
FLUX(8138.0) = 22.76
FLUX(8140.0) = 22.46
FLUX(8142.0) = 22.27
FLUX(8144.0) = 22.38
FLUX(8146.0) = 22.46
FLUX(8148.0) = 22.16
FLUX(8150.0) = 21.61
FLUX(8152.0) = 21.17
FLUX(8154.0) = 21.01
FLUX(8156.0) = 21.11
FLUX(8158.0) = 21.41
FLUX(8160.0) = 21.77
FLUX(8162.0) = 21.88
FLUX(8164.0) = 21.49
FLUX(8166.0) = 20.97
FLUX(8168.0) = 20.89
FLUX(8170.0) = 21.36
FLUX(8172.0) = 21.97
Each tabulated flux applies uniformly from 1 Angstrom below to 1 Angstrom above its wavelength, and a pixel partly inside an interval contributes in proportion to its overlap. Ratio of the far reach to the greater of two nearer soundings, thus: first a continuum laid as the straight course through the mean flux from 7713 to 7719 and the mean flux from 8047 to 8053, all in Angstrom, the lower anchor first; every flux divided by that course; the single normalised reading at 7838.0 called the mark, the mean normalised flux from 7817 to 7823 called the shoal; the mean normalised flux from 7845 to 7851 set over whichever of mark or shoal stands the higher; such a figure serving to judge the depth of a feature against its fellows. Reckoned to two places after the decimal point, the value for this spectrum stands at 1.05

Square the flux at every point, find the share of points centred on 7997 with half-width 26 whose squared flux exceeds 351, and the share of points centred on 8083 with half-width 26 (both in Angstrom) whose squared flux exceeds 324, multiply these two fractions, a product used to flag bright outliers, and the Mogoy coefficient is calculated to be 0.38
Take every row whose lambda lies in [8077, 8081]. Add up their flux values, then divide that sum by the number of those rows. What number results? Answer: 19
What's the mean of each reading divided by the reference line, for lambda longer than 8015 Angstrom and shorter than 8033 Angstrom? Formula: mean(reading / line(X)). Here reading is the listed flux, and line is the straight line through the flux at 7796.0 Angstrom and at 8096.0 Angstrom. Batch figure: 1.000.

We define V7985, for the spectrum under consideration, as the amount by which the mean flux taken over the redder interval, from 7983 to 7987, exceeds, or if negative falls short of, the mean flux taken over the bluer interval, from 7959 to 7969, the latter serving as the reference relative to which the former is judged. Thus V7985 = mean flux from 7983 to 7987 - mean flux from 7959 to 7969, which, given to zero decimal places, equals 6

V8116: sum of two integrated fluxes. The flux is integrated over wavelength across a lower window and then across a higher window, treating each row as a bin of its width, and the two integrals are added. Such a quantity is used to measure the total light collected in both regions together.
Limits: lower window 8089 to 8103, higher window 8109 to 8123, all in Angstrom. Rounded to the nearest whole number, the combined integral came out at 550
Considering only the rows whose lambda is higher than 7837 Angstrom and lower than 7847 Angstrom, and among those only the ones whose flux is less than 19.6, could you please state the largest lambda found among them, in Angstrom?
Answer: 7842.0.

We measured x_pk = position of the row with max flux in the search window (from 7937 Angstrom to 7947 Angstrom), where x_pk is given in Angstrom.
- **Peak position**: 7942.0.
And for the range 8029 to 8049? 8040.0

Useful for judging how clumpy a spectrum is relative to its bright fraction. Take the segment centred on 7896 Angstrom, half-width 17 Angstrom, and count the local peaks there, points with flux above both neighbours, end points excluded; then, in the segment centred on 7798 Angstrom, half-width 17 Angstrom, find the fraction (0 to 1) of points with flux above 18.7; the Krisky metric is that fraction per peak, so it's 0.12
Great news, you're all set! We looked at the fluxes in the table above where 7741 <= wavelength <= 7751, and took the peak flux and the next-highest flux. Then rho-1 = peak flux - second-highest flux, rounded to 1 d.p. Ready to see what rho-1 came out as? 0.7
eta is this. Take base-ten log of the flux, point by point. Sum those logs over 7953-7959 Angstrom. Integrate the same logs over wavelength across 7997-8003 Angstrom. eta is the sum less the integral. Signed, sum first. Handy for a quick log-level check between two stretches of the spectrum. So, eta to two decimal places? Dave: -4.23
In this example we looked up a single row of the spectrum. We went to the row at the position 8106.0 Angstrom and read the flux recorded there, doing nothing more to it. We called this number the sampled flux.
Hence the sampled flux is 18.4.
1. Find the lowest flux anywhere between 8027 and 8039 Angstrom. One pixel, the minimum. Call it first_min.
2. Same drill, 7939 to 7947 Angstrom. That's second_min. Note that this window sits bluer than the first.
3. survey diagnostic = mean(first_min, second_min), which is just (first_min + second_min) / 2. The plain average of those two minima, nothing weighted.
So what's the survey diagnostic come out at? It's 17.6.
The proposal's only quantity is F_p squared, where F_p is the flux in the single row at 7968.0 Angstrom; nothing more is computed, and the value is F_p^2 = 189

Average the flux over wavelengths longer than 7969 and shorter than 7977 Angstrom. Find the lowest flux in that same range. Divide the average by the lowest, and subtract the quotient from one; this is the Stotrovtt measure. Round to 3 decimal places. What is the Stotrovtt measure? -0.044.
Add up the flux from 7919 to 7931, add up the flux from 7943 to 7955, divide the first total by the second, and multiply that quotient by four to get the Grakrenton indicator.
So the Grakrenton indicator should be 5.0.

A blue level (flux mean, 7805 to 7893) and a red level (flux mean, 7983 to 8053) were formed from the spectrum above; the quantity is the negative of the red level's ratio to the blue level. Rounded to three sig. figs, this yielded -1.09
